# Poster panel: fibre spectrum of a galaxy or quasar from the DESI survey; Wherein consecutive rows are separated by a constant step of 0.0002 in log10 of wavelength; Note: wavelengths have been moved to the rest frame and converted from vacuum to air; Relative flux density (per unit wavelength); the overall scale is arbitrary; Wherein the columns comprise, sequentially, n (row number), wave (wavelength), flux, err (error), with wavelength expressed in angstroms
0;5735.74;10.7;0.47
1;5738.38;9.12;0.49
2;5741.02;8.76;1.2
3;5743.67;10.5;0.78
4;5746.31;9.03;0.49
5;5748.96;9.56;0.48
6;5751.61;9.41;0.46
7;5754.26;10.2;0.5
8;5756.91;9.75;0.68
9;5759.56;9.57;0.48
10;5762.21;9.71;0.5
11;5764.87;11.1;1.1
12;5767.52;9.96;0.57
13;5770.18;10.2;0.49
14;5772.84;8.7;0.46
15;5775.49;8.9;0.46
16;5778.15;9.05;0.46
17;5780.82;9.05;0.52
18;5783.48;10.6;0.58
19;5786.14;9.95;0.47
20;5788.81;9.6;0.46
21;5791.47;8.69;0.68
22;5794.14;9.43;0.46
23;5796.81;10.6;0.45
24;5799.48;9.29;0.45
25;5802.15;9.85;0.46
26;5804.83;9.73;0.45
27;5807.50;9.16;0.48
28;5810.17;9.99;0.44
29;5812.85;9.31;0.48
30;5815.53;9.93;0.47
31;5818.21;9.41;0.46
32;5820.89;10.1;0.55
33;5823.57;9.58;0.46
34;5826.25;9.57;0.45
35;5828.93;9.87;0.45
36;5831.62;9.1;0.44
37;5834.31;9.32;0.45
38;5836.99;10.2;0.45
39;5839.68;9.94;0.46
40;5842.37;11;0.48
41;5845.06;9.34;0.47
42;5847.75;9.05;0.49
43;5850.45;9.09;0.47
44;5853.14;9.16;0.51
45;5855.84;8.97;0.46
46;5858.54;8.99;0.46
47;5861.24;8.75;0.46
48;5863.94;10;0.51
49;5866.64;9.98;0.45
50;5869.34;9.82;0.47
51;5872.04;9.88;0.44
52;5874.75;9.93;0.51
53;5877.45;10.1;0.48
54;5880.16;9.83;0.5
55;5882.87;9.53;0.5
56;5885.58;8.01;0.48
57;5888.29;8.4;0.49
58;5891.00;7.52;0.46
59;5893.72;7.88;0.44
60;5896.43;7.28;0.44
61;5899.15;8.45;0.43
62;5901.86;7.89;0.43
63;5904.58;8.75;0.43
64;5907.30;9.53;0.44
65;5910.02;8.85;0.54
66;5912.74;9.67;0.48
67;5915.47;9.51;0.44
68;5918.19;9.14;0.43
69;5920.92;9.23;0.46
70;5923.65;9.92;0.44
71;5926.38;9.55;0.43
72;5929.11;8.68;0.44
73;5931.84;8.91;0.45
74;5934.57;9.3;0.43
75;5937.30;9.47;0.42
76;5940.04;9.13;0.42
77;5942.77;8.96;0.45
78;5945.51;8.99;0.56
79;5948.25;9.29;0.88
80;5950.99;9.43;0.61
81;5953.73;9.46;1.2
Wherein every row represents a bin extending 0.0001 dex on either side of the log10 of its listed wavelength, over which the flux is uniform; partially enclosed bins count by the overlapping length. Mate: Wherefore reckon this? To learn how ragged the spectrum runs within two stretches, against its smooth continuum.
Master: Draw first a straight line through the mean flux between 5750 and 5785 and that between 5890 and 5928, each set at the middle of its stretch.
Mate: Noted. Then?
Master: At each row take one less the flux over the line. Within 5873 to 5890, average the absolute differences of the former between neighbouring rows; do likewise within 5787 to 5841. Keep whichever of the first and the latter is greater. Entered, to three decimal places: 0.065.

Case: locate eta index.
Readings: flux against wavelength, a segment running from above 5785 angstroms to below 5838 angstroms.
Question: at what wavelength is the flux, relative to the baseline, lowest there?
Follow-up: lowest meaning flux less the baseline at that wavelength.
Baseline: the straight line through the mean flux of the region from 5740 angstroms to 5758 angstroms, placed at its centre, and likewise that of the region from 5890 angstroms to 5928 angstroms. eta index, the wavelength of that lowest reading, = 5791.47 angstroms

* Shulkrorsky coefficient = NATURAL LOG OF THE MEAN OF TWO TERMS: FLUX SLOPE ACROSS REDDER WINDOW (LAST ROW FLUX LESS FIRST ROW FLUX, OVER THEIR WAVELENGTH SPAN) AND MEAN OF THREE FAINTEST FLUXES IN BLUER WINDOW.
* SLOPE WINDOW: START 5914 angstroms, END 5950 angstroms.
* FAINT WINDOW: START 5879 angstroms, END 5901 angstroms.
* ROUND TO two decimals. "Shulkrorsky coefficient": 1.33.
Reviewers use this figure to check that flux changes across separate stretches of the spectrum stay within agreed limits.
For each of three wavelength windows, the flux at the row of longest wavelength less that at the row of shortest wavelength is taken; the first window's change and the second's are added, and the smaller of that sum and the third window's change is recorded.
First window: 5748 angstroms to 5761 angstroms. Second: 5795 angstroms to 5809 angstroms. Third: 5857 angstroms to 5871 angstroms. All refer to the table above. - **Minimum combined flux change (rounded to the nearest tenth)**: -1.4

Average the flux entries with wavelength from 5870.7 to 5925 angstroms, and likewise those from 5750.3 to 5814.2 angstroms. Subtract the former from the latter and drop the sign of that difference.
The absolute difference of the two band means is 0.69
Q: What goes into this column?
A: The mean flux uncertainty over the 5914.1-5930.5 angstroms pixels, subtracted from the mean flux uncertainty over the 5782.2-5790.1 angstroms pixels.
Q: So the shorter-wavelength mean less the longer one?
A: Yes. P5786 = 0.06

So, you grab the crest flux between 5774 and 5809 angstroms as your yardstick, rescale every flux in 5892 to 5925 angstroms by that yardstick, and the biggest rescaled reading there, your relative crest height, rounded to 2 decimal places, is 0.94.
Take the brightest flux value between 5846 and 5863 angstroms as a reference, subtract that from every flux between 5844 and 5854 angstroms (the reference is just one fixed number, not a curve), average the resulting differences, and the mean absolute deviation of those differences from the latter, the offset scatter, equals 0.1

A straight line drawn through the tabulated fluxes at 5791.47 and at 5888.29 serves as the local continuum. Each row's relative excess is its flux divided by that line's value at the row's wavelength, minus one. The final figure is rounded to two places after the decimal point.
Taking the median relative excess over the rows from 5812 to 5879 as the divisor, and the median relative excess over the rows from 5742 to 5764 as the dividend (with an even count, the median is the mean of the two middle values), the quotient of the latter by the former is 0.85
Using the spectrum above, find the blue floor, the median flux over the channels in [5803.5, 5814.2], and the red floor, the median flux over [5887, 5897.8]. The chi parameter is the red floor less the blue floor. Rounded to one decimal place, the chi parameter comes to -1.8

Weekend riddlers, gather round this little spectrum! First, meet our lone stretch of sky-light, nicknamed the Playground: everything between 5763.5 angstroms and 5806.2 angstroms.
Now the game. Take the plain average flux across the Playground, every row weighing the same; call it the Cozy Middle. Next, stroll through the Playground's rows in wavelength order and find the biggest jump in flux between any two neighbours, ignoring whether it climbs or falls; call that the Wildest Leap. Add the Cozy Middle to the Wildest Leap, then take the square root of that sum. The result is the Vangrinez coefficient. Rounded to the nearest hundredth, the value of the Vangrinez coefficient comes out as 3.35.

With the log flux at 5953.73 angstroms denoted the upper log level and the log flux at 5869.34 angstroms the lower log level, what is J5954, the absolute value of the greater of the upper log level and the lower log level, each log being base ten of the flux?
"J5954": 0.992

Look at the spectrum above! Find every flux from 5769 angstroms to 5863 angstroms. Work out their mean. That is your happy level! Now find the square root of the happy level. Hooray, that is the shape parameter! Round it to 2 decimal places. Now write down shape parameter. 3.09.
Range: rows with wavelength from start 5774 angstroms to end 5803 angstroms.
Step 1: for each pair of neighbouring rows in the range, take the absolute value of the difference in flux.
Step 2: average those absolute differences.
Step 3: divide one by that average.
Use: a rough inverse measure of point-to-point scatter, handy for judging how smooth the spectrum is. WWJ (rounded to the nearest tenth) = 1.4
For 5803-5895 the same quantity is 2.1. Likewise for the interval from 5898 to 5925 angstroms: 1.8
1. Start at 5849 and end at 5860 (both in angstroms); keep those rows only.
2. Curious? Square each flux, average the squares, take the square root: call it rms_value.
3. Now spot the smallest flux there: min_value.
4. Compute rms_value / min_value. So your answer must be 1.009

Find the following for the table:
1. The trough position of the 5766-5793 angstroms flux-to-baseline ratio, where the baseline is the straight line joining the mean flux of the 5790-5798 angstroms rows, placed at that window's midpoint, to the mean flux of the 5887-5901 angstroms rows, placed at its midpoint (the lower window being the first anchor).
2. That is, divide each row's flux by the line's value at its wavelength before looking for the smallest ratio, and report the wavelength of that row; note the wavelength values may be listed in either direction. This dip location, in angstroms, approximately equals 5772.84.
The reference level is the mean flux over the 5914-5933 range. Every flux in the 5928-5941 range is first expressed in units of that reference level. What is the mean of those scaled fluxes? 0.98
